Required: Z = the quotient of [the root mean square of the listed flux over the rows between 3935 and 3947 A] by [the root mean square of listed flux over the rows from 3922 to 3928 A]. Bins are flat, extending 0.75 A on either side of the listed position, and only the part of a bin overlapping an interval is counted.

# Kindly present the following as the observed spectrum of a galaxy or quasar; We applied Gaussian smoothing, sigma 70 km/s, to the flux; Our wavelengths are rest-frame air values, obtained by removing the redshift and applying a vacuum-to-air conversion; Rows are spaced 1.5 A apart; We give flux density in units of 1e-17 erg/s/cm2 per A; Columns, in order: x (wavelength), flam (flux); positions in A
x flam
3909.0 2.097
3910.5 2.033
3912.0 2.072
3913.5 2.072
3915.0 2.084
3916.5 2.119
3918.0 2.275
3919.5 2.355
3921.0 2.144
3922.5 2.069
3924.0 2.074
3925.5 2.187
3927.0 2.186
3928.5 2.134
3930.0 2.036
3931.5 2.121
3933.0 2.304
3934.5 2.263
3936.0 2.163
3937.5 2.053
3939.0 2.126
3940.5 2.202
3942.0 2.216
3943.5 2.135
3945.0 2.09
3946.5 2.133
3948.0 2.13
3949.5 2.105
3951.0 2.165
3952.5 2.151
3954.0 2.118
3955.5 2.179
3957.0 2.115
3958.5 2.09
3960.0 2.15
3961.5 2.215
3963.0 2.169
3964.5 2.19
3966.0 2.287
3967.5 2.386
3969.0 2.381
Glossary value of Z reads 1.00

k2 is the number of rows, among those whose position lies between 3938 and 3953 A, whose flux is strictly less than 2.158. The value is 7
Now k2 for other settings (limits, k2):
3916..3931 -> 6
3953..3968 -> 4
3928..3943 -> 5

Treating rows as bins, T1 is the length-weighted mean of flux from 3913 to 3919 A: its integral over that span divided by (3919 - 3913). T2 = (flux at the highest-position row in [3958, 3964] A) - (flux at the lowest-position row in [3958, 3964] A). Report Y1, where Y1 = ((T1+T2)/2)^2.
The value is 1.24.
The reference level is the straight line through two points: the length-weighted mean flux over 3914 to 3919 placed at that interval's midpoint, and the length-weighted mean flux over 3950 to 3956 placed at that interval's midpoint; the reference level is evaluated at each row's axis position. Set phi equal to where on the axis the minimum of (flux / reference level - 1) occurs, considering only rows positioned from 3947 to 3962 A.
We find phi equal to 3958.5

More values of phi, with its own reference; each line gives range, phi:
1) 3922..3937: 3930.0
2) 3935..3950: 3937.5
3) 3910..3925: 3910.5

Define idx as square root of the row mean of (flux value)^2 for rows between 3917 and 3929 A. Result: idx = 2.18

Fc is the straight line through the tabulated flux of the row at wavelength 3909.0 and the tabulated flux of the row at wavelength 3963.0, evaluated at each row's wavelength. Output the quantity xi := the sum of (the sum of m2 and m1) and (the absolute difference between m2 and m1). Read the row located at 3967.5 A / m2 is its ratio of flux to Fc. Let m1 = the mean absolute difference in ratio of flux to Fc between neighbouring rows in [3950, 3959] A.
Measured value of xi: 2.19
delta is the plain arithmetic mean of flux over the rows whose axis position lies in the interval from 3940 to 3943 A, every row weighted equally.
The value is 2.21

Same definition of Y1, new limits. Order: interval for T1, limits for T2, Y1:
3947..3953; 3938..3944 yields 1.15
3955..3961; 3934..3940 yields 1.00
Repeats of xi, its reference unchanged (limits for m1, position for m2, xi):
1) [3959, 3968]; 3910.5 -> 1.94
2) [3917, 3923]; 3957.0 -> 1.96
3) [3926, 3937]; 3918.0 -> 2.16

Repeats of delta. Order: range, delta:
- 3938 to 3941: 2.16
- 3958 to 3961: 2.12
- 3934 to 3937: 2.21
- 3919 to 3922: 2.25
